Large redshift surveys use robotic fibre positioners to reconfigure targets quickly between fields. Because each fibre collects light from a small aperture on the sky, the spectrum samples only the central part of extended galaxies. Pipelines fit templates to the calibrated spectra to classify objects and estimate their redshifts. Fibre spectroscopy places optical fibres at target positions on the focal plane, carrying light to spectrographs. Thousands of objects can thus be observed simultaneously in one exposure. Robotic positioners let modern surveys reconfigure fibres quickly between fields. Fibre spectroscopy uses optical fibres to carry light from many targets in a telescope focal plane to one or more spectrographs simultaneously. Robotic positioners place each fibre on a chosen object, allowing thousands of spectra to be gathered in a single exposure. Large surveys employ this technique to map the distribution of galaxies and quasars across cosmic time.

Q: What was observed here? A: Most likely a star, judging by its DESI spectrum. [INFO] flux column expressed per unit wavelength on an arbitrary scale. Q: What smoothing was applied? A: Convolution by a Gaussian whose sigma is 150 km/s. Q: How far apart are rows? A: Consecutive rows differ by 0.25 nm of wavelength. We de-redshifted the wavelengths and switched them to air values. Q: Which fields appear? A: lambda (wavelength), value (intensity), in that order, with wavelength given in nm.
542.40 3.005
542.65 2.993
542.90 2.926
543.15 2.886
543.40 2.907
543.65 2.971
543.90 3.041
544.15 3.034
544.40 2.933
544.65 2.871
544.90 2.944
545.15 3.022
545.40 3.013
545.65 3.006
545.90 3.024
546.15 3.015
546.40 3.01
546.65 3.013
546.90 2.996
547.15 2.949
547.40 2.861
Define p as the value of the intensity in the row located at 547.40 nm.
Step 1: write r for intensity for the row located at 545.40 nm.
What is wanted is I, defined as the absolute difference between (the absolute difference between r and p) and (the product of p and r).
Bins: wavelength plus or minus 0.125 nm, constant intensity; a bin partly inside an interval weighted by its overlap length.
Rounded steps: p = 2.861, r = 3.013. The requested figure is 8.47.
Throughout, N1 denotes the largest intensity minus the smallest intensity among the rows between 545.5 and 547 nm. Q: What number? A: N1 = 0.028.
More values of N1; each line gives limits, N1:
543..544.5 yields 0.155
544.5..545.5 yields 0.151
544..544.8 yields 0.163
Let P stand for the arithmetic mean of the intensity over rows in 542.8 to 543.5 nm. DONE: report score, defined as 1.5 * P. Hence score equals 4.36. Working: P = 2.91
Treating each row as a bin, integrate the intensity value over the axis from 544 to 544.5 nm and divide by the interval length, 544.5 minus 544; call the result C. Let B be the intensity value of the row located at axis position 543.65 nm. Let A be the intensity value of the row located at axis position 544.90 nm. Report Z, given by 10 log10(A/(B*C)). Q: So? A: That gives -4.79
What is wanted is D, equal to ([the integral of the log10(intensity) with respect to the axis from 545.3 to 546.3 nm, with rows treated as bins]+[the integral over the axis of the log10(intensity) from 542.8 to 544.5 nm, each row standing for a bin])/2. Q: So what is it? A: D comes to 0.64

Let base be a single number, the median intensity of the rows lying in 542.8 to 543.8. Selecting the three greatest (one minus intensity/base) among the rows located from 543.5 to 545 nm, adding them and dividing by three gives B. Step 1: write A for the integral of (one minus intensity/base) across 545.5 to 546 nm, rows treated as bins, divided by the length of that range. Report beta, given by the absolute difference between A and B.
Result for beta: 0.034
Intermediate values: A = -0.034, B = 0.0002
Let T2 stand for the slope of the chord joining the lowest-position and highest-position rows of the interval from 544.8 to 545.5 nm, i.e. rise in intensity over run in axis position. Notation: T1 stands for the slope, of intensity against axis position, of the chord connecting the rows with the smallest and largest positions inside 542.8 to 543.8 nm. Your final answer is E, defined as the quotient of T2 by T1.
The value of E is 2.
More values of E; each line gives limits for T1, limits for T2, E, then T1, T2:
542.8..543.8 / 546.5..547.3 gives -2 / 0.06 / -0.13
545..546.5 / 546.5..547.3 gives 13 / -0.01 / -0.13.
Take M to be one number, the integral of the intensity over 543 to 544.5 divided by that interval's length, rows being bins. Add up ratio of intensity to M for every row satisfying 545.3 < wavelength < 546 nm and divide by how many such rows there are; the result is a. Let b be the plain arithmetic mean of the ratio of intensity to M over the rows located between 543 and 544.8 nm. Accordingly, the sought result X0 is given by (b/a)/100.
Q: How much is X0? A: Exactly 0.0098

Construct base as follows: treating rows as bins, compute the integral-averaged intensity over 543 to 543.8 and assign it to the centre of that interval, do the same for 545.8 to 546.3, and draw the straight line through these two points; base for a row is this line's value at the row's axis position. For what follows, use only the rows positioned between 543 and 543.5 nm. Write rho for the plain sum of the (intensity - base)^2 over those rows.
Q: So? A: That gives 0.0013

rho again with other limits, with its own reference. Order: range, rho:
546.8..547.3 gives 0.0146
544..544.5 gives 0.0075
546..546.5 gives 0.0005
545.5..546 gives 0.0001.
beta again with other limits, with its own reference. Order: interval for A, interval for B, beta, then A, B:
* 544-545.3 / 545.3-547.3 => 0.007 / -0.016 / -0.0230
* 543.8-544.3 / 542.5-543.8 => 0.043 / -0.040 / 0.0035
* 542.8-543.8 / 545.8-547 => 0.028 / -0.003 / -0.0308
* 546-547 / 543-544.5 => 0.034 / -0.032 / 0.0027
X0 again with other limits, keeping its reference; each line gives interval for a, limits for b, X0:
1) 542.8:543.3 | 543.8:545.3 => 0.0102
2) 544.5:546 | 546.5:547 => 0.0101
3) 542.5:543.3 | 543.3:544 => 0.0101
